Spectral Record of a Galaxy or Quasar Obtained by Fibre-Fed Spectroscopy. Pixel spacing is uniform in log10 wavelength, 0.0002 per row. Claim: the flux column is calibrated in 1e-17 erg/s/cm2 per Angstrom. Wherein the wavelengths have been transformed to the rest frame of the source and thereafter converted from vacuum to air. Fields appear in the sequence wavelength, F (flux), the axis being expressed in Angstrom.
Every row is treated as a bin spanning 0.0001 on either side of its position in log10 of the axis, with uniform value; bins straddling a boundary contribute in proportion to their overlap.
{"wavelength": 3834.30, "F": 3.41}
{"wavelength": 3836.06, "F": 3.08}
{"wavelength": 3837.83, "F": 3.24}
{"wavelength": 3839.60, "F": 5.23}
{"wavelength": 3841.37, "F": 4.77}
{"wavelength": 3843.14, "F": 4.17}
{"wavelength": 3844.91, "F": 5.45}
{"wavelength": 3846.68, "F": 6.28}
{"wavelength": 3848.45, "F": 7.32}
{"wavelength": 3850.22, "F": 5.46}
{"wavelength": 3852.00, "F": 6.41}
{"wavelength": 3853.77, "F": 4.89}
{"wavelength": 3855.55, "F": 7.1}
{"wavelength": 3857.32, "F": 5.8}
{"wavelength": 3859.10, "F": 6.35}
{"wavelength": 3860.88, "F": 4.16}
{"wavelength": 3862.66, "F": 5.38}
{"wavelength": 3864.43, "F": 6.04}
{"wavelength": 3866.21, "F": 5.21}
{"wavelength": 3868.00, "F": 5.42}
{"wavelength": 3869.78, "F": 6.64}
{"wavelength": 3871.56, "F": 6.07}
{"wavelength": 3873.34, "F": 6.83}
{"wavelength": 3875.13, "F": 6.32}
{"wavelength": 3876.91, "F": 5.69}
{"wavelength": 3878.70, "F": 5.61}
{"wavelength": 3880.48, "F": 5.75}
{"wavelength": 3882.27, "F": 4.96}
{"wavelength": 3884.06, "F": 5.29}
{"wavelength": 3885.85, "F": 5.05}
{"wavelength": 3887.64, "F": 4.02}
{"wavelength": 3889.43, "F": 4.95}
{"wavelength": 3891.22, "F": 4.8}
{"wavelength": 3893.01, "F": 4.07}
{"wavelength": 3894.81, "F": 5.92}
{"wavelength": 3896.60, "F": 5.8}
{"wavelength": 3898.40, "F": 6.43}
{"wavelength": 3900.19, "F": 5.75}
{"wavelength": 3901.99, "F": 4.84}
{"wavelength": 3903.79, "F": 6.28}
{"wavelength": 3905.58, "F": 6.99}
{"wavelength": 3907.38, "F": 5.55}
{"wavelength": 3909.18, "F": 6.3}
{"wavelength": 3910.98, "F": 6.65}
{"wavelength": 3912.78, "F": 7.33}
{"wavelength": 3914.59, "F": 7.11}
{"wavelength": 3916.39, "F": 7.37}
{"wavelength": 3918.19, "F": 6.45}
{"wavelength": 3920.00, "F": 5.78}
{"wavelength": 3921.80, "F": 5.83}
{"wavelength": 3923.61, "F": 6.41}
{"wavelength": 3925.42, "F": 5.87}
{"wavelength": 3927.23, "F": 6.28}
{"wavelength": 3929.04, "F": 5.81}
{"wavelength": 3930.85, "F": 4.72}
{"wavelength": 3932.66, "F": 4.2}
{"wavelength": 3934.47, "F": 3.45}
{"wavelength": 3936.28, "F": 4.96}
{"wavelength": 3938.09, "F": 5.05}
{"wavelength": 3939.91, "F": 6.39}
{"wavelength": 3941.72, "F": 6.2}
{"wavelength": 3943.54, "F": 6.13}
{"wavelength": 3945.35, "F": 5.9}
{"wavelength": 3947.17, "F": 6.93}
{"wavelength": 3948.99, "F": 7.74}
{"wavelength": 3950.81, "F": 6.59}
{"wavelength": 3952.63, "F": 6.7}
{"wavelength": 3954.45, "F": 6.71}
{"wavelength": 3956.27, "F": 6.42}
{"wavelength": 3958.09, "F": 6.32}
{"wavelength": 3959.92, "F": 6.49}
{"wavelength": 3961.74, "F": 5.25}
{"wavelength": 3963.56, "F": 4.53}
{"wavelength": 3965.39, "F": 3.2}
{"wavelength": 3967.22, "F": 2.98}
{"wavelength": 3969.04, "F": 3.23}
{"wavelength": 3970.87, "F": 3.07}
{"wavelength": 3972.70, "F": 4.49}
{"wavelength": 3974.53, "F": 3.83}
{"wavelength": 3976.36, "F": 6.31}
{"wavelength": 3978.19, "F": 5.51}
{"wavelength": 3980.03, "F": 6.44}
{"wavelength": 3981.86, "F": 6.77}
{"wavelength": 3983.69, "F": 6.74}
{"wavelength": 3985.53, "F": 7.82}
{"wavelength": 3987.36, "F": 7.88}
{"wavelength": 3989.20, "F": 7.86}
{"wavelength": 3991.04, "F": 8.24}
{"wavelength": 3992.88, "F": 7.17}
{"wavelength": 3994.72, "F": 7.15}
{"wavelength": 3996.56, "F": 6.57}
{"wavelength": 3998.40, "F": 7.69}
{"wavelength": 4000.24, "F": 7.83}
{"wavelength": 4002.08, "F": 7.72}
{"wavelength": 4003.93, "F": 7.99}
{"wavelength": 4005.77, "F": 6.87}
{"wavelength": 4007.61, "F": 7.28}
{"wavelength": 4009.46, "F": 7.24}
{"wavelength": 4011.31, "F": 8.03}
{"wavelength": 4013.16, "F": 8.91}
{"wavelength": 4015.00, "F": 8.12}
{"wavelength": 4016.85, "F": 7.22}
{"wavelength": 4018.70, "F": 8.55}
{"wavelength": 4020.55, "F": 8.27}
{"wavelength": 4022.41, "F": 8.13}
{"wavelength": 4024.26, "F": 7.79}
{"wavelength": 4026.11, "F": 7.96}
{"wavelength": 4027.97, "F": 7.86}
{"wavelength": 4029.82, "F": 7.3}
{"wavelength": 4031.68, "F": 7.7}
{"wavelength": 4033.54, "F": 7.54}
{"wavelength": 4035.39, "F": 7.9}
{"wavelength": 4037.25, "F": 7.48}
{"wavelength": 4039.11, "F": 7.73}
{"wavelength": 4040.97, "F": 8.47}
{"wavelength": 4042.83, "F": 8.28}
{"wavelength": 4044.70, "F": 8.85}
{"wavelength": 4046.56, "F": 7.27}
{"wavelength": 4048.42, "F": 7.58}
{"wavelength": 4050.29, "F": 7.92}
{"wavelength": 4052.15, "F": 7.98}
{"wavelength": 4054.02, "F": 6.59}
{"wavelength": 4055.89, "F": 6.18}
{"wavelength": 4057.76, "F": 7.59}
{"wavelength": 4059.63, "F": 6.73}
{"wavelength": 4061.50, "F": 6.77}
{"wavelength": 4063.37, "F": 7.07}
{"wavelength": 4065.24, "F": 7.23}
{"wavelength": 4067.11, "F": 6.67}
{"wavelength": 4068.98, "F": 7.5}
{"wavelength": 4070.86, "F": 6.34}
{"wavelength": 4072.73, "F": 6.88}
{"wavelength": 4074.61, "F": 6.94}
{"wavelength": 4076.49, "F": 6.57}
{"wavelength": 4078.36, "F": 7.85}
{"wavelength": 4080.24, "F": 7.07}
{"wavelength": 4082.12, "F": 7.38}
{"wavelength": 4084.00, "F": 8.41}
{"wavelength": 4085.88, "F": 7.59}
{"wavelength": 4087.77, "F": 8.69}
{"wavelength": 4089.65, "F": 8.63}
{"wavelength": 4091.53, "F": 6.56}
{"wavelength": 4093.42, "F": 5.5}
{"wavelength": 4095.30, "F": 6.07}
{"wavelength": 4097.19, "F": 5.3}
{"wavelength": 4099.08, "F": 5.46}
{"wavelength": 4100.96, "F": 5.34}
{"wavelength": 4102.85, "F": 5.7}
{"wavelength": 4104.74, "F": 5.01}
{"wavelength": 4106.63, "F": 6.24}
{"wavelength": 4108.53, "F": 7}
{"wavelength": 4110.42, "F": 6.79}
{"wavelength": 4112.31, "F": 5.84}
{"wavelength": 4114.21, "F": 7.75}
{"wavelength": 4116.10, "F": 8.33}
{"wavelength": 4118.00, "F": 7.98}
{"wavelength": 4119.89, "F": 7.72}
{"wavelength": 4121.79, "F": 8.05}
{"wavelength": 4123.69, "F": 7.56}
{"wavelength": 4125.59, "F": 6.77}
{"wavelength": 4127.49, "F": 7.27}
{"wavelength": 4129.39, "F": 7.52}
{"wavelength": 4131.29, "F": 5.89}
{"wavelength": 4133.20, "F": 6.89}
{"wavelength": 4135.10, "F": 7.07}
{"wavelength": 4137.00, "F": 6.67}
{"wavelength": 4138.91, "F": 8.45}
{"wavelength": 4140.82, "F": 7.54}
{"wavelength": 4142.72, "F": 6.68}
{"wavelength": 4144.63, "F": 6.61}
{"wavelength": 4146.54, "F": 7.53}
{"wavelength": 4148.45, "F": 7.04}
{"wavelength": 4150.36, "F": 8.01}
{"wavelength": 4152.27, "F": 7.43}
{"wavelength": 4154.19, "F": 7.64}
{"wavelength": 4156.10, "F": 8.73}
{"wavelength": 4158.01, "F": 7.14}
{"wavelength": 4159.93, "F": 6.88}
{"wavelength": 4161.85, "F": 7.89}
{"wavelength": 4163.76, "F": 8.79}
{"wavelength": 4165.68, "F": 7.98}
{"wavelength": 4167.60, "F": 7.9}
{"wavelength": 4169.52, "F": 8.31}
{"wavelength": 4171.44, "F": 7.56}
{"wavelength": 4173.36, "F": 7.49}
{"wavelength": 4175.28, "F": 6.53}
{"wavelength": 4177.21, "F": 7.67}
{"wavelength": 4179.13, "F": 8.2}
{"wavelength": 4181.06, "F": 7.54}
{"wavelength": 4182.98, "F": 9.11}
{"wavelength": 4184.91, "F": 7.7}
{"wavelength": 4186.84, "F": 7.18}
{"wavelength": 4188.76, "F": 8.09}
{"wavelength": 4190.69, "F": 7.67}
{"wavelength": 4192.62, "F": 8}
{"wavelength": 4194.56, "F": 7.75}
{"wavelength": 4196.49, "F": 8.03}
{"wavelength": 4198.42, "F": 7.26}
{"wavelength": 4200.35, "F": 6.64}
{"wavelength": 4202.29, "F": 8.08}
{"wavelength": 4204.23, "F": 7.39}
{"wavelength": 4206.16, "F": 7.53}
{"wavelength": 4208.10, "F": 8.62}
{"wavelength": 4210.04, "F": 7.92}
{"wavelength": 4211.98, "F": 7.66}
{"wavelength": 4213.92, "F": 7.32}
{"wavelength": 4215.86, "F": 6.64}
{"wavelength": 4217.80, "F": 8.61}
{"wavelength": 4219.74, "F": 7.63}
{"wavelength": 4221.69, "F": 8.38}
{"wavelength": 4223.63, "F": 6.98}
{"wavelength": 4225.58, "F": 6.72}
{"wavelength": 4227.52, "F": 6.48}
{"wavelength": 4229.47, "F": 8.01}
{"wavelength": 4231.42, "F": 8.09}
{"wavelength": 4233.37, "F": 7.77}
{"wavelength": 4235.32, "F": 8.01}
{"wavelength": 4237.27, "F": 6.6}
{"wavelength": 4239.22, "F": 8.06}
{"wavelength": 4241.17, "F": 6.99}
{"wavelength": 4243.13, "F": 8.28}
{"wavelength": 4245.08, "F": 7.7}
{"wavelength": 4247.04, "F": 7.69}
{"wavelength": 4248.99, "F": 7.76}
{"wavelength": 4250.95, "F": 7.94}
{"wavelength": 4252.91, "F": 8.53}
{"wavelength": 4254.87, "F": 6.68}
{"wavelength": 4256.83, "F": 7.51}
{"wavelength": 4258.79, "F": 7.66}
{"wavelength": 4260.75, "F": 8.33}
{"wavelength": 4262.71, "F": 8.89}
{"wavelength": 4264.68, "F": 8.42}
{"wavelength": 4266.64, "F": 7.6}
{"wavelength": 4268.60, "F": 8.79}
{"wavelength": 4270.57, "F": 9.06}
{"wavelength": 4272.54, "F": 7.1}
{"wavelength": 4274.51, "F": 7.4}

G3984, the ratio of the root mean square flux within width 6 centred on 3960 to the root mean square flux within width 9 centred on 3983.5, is 0.845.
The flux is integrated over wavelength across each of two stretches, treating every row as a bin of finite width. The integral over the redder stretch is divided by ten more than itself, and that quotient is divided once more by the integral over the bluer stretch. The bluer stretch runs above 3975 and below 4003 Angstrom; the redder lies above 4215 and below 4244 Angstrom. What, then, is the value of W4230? 0.0048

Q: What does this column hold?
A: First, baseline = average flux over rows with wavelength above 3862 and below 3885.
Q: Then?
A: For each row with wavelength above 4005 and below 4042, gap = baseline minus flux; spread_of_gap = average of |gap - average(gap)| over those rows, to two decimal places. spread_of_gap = 0.40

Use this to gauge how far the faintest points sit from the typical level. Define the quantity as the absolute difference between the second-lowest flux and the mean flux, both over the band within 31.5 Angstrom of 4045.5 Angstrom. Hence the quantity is 1.2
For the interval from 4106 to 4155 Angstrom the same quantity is 1.4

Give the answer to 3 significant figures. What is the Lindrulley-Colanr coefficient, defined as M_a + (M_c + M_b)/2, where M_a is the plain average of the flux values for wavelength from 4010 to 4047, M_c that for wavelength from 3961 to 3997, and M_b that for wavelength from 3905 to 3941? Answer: 13.8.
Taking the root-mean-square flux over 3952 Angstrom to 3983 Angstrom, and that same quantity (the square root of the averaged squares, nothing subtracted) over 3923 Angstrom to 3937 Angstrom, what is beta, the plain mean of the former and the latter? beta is 5.34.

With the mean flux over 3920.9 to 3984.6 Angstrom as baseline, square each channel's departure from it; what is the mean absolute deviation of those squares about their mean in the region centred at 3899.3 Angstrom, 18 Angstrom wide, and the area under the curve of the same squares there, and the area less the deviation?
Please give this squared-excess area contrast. 12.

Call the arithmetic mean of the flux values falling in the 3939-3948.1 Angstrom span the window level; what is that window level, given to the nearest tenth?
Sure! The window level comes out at 6.3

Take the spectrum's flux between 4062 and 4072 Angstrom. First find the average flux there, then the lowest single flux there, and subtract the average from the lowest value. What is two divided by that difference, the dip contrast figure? -3.2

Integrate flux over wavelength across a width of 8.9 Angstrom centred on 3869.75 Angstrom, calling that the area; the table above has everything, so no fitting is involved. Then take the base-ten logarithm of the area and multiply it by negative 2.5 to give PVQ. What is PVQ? -4.3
